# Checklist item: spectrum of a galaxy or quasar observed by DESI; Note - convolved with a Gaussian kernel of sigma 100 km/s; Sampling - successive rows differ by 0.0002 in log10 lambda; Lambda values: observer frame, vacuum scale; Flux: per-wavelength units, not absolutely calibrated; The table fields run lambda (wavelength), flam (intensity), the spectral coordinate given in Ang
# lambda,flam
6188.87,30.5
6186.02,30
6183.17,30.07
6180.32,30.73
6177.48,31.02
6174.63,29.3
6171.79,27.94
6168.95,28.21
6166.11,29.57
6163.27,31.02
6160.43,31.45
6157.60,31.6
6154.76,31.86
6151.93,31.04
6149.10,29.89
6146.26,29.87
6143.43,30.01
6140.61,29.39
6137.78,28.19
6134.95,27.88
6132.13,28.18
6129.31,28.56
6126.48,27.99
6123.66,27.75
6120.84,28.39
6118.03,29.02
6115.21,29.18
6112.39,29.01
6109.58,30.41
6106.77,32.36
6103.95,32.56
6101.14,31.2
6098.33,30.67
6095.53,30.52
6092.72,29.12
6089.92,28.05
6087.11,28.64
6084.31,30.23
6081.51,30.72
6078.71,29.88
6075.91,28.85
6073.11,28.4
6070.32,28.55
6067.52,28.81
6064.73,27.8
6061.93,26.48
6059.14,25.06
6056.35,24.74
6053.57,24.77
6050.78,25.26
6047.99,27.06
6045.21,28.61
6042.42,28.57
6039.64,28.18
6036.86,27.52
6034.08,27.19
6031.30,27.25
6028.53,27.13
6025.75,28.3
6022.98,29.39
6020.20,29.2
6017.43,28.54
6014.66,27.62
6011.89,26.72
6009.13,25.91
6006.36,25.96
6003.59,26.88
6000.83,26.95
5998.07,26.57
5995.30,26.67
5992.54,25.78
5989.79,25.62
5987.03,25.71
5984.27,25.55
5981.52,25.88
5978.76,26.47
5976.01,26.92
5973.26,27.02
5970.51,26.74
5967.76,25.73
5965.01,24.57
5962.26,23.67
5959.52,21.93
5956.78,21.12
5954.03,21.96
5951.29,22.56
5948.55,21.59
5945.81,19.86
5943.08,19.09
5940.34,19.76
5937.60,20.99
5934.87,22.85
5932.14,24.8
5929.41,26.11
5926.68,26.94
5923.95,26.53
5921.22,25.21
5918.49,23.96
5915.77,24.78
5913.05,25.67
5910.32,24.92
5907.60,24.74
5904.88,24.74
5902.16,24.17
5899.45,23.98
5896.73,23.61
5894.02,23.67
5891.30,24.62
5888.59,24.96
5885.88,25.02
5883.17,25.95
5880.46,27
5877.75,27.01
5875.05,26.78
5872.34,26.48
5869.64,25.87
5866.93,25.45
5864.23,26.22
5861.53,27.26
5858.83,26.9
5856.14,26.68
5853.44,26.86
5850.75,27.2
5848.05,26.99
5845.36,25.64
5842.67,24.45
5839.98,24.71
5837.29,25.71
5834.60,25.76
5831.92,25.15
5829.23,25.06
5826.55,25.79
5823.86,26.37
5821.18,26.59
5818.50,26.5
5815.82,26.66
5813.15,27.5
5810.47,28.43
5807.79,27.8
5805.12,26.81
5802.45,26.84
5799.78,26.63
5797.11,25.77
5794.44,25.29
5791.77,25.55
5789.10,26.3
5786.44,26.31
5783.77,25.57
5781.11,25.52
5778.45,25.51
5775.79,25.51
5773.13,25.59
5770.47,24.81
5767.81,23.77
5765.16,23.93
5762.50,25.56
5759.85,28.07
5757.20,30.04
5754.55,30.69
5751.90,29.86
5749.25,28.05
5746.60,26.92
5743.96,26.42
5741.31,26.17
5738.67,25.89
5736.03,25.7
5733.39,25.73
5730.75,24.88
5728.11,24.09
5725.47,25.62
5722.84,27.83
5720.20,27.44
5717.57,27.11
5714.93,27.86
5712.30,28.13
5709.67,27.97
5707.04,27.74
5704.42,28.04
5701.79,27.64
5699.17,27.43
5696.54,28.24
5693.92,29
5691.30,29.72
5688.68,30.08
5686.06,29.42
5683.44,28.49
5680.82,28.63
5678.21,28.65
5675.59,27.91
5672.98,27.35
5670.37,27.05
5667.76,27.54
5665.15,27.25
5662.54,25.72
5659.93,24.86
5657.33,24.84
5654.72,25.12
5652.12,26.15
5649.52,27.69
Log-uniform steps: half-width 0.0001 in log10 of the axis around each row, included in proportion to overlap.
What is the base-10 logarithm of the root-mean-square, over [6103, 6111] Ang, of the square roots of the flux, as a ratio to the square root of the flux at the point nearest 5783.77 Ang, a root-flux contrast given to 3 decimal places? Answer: 0.047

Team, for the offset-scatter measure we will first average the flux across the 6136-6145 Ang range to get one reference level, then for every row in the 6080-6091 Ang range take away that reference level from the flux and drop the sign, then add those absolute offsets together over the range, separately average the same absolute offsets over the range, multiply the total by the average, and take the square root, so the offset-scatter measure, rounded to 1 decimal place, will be 2.1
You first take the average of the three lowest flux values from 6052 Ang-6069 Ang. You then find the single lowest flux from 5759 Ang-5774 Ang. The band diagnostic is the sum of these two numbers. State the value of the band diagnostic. 48.6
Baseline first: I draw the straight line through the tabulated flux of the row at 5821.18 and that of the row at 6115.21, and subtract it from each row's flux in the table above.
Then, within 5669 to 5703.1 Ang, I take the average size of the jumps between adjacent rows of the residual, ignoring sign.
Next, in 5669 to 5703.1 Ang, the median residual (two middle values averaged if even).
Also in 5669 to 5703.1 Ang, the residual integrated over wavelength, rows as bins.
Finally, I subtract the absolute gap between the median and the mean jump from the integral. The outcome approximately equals 101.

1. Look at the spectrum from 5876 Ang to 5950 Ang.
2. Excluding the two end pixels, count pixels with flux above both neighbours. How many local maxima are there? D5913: 2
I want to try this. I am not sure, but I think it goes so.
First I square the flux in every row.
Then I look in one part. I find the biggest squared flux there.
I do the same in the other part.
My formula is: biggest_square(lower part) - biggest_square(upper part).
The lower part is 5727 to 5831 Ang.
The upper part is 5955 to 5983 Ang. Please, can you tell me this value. 212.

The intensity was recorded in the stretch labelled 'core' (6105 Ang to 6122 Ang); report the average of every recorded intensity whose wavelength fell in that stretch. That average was 30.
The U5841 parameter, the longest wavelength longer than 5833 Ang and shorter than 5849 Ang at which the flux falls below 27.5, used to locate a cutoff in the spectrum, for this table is 5848.05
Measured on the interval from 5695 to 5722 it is 5720.20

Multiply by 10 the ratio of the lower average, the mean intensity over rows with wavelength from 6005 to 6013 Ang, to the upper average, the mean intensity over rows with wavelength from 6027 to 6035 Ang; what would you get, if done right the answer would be 9.6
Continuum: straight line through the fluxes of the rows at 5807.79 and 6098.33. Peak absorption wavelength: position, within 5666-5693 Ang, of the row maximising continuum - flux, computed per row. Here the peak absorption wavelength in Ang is 5670.37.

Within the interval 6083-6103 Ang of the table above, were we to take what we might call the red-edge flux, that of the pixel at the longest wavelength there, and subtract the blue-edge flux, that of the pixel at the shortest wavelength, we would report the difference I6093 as 1.0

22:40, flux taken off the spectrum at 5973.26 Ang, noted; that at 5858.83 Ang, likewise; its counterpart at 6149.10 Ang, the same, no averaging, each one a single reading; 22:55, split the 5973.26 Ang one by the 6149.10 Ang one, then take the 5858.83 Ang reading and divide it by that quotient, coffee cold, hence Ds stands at 29.8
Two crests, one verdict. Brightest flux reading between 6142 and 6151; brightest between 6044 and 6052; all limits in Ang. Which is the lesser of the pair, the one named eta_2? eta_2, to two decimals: 28.61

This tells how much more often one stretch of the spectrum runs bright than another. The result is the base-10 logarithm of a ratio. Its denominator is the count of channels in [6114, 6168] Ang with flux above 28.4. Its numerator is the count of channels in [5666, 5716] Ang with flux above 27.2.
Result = 0.1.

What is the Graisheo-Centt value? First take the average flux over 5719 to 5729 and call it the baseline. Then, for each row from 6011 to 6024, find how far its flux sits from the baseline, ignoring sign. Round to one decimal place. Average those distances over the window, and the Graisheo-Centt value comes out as 2.0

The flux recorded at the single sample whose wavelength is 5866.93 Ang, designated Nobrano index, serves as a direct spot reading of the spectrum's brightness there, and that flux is 25.45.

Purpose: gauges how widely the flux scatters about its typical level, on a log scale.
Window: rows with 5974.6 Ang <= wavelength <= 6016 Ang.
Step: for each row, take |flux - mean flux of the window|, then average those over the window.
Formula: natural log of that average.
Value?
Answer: -0.62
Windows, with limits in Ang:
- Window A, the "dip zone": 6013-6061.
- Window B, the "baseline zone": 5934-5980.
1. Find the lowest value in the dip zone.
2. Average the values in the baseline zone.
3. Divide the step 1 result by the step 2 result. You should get 1.07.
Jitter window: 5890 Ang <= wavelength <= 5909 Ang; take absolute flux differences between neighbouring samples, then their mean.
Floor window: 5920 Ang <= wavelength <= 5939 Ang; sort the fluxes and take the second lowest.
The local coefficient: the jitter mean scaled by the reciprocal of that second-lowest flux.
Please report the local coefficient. 0.016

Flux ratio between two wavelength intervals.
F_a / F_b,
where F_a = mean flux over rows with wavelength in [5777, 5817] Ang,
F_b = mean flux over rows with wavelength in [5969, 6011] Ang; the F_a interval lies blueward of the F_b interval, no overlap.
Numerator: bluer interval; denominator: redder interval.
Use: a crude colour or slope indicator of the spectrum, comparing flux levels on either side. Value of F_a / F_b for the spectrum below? 1.005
